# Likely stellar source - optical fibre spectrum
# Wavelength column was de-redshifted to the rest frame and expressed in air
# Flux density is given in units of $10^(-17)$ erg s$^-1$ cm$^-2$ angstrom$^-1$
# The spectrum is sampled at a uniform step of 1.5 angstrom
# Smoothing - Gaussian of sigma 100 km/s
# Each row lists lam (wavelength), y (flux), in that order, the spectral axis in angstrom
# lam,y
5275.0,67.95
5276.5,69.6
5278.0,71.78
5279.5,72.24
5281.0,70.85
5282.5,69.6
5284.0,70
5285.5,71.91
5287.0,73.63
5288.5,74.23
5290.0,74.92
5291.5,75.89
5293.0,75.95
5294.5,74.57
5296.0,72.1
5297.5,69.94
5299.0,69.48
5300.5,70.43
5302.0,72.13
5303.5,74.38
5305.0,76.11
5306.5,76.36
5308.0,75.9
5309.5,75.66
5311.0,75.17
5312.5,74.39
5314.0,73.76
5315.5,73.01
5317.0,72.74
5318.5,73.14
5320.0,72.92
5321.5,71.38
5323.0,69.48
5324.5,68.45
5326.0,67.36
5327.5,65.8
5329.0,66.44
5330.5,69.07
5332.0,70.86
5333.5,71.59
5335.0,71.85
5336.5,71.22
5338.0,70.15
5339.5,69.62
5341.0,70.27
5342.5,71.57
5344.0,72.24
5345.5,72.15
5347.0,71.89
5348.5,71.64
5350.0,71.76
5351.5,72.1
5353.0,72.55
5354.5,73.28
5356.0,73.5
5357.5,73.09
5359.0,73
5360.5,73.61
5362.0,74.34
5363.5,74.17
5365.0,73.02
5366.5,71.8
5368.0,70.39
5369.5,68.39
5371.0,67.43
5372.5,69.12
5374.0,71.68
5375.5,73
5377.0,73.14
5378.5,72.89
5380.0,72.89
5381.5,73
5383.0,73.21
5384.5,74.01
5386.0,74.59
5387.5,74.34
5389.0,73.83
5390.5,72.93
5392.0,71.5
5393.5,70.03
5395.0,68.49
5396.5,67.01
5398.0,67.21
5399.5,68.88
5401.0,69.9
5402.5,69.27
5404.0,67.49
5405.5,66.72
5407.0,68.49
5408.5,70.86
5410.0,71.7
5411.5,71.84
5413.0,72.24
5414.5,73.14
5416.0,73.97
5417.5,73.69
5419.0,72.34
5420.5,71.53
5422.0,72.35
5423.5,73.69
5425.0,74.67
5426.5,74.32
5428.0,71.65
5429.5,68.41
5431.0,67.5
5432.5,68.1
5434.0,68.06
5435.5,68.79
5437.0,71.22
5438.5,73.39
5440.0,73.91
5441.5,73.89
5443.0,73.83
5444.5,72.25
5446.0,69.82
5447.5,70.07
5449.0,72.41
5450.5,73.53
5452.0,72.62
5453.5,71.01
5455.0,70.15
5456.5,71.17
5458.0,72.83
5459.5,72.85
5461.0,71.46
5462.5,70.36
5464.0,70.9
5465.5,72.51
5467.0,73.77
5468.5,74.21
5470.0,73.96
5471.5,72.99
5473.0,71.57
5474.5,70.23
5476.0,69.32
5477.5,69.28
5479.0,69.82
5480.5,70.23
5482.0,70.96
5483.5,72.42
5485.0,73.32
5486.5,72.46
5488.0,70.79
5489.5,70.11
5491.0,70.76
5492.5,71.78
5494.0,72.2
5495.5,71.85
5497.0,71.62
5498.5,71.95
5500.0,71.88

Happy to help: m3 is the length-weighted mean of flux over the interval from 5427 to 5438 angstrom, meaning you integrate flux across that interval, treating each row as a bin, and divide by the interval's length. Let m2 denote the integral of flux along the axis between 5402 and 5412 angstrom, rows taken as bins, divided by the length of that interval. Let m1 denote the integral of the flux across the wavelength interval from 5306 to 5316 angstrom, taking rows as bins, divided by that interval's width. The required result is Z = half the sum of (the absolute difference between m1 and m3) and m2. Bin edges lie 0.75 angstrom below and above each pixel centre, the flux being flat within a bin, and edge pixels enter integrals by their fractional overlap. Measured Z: 37.5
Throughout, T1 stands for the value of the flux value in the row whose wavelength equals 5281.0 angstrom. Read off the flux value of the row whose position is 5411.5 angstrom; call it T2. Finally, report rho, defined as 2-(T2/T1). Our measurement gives 0.99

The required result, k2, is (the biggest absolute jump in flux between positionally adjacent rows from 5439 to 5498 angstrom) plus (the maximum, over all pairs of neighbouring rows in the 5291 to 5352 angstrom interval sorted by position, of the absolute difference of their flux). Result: 5.1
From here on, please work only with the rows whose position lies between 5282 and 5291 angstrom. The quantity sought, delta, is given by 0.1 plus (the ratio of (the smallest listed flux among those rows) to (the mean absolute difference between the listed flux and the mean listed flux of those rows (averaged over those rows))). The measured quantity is 37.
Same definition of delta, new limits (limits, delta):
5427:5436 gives 69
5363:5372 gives 32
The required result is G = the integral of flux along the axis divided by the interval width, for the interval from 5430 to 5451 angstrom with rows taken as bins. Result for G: 71.1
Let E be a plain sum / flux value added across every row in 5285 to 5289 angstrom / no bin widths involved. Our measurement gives 220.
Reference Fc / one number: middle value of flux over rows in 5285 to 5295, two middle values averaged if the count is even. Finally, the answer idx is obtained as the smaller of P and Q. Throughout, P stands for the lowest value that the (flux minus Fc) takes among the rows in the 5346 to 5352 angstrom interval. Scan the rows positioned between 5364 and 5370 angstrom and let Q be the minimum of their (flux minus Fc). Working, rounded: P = -2.9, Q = -6.2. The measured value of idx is -6.2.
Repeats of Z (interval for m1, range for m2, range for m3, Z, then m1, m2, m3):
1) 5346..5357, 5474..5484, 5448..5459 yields 35.4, 72.4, 70.3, 71.9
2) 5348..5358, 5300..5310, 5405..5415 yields 38.2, 72.6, 74.5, 70.8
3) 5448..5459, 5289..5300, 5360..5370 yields 36.8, 71.9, 73.2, 72.3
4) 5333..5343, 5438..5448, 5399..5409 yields 37.3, 70.9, 72.5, 68.7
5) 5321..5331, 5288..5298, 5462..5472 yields 39.3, 68.2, 74.0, 72.7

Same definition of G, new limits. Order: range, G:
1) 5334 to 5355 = 71.6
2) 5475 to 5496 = 71.1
